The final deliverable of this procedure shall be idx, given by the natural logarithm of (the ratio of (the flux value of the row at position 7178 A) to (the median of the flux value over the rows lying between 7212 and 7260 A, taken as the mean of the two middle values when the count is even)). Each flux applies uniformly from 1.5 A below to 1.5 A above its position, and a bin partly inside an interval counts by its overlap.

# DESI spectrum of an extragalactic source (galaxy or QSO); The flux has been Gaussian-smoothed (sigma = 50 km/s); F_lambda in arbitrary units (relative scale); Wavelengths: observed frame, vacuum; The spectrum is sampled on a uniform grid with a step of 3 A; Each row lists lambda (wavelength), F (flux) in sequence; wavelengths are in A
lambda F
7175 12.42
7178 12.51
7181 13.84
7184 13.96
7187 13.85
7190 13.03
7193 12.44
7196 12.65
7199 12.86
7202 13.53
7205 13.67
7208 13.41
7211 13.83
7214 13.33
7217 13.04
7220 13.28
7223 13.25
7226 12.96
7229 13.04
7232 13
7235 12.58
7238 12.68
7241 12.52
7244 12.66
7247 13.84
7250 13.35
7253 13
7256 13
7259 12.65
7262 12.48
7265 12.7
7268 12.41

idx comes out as -0.04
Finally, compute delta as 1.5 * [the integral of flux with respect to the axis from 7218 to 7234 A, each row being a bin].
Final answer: 314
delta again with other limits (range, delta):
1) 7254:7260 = 116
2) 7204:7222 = 362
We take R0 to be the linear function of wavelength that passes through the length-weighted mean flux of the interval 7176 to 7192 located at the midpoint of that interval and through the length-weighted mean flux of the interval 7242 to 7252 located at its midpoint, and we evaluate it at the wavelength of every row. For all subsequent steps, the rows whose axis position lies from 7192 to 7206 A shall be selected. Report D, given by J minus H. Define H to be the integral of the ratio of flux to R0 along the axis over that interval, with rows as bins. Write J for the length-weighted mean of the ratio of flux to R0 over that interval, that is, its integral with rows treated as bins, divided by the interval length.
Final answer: -13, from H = 14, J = 0.98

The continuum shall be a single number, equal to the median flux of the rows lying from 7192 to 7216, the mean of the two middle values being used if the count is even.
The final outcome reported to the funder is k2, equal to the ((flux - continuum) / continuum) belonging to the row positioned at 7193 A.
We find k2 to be -0.070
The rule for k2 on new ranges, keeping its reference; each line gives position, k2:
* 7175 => -0.071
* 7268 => -0.072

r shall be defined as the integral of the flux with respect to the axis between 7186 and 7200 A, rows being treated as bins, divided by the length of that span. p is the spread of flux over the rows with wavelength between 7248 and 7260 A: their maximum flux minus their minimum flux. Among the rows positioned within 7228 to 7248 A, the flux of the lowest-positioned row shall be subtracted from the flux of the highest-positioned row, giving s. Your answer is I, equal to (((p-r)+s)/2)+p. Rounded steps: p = 0.70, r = 12.9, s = 0.8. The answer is -5.0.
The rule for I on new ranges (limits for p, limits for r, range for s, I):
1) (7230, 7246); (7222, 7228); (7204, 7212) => -5.7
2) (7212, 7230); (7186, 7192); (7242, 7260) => -6.1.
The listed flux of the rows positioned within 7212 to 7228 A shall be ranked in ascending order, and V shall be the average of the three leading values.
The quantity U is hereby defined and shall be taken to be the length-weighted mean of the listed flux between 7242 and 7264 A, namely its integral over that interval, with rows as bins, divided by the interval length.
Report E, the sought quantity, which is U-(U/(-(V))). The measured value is 14.0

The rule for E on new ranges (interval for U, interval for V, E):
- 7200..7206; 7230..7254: 14.6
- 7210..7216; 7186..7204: 14.6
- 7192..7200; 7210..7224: 13.6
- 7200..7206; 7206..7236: 14.6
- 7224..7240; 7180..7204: 13.9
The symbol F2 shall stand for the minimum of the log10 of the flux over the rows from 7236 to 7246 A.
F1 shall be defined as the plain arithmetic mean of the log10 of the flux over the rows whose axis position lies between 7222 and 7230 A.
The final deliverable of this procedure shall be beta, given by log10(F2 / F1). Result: -0.0075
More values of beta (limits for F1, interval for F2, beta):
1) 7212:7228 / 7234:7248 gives -0.0086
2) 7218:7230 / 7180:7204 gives -0.0092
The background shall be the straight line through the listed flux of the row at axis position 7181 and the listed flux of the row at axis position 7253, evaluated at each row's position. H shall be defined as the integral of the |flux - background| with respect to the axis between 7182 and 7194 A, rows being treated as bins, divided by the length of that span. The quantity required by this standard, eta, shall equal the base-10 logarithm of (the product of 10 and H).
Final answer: 0.7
